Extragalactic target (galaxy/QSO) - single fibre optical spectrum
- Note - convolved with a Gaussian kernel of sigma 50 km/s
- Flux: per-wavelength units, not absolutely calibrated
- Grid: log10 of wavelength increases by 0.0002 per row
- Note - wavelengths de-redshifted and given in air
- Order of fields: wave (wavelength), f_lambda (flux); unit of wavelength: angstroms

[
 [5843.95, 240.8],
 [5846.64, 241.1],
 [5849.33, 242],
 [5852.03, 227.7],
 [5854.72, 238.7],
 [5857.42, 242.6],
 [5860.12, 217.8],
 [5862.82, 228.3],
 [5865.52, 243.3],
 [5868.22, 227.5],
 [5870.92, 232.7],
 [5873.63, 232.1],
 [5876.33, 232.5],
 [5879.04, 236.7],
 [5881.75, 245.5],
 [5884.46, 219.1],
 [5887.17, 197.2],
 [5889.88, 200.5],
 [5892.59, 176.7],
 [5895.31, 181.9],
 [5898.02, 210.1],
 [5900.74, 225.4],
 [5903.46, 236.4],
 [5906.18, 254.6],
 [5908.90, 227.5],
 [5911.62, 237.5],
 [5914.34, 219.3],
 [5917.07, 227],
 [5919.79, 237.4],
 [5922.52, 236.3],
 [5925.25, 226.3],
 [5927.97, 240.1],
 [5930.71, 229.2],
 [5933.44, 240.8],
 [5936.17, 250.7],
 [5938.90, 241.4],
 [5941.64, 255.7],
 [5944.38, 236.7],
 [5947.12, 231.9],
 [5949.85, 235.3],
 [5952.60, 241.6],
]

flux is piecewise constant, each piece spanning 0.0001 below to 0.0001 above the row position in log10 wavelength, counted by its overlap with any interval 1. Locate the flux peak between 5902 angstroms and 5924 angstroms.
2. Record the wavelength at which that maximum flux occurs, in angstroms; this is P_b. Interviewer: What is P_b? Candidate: 5906.18 angstroms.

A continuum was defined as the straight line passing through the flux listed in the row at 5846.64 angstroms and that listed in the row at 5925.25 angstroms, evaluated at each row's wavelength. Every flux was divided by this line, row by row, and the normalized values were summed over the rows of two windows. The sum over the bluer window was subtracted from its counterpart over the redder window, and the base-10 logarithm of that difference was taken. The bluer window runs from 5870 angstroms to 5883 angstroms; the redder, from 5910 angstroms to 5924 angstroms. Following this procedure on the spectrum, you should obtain -1.1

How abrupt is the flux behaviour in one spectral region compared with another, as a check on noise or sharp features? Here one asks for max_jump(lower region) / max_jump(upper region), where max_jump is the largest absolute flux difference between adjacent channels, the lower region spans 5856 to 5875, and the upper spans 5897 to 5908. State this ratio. 1.4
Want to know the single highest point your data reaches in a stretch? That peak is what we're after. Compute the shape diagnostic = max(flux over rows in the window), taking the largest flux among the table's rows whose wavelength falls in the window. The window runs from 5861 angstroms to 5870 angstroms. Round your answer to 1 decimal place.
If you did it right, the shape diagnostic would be 243.3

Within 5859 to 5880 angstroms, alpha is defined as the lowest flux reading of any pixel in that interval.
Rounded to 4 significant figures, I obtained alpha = 217.8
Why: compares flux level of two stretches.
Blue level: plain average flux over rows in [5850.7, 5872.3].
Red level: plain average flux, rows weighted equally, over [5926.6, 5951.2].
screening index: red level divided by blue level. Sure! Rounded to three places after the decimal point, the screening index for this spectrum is 1.034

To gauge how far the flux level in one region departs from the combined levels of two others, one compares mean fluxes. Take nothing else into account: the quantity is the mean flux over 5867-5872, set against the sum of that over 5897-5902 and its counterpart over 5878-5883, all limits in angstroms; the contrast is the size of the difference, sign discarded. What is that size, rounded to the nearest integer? 229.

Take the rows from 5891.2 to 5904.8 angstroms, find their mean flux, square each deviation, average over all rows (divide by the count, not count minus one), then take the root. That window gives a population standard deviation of 23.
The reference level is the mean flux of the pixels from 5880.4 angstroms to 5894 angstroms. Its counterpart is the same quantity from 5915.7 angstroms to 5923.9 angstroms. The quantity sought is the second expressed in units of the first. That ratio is 1.12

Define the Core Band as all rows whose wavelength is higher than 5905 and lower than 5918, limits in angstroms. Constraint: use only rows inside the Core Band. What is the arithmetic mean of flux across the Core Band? 233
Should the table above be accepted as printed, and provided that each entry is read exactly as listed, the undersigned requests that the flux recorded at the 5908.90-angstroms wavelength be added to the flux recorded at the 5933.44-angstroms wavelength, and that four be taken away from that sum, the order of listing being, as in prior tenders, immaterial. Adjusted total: 464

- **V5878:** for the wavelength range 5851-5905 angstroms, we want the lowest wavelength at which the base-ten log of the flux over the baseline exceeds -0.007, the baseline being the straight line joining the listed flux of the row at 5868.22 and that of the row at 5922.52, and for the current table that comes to 5852.03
